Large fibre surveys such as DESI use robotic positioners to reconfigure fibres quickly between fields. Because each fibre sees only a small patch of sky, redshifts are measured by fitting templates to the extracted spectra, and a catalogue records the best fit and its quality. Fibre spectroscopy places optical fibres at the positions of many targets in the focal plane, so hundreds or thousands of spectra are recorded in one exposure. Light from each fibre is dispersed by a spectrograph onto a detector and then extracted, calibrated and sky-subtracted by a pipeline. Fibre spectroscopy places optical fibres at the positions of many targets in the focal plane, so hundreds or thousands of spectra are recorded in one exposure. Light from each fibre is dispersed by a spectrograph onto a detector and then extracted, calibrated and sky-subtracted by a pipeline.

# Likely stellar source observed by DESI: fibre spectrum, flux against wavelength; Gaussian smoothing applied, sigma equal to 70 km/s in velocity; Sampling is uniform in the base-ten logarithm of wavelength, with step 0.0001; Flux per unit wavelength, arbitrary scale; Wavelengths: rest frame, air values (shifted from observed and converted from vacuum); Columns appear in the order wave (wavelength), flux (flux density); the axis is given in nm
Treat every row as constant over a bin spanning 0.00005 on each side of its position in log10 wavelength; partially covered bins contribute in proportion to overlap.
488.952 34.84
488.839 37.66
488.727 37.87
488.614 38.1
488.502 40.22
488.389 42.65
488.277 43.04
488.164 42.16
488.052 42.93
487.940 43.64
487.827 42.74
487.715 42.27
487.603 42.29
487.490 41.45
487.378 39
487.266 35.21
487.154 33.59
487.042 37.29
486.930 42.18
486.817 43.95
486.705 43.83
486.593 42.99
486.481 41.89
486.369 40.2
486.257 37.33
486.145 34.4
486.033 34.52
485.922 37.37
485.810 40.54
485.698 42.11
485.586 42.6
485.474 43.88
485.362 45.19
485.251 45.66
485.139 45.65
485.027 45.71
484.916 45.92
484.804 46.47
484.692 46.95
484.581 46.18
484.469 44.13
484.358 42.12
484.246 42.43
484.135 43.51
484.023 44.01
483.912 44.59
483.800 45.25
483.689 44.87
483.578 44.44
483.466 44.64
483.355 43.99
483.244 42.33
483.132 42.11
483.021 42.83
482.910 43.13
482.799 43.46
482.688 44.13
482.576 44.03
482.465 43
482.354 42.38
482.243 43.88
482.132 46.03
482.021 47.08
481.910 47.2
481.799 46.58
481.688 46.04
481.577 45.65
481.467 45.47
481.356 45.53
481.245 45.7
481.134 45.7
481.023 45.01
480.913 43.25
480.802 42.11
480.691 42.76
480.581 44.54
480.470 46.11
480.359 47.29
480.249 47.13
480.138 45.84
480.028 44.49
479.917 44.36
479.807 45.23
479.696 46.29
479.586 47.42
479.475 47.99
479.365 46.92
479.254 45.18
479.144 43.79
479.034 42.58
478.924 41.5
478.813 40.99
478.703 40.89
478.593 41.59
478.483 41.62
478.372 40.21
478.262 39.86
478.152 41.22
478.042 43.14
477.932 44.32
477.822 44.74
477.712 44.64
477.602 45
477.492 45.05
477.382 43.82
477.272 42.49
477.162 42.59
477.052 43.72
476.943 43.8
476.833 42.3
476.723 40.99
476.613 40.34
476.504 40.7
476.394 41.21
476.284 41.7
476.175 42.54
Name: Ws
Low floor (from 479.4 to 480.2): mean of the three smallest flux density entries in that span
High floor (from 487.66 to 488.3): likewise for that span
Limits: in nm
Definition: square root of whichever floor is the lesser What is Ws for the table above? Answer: 6.51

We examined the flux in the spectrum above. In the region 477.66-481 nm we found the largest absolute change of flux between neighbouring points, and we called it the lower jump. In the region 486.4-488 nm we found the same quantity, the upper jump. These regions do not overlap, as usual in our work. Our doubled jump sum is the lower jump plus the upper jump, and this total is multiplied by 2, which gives 13.6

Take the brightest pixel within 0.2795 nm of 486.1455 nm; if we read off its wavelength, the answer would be 486.369 nm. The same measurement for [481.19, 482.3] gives 481.910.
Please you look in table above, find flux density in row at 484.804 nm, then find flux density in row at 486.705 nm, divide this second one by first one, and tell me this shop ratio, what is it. 0.94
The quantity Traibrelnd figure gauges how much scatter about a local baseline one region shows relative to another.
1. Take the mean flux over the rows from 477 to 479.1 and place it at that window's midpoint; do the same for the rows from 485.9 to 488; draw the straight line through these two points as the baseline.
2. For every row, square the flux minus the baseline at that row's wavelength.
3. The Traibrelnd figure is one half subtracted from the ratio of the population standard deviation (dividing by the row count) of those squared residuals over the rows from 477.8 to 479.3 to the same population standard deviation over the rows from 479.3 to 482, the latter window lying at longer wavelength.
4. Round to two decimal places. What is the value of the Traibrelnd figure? -0.24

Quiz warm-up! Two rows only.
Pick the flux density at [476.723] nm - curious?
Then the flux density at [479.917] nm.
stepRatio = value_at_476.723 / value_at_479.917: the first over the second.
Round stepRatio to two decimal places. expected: 0.92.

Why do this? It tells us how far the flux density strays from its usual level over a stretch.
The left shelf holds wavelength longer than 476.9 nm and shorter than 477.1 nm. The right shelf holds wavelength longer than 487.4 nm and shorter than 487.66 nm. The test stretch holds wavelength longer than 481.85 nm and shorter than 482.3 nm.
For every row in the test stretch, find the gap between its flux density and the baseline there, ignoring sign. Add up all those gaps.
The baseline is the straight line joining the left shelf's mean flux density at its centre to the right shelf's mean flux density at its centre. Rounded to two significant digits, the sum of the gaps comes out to 13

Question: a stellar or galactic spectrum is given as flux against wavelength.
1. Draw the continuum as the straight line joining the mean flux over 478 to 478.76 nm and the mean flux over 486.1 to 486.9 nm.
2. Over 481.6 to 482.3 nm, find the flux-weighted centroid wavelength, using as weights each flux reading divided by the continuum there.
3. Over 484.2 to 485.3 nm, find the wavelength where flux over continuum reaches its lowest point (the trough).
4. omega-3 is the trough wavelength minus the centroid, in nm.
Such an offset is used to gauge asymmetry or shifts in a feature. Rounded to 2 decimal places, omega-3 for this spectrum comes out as 2.39 nm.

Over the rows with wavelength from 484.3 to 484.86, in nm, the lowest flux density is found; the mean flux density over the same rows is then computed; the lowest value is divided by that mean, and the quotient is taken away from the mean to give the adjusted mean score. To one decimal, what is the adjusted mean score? 44.2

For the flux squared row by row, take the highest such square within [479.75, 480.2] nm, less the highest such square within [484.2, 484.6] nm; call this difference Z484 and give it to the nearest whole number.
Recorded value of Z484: -31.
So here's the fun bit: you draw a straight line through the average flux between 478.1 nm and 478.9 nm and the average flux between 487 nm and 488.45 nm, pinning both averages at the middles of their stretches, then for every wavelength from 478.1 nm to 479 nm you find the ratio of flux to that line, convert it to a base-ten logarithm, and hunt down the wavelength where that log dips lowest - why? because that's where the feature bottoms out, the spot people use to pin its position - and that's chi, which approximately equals 478.262 nm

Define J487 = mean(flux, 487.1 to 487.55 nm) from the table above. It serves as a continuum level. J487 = 37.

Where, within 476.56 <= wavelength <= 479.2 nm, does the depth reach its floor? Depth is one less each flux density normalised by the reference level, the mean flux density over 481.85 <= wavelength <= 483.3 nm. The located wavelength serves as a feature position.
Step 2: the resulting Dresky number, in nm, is 477.492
